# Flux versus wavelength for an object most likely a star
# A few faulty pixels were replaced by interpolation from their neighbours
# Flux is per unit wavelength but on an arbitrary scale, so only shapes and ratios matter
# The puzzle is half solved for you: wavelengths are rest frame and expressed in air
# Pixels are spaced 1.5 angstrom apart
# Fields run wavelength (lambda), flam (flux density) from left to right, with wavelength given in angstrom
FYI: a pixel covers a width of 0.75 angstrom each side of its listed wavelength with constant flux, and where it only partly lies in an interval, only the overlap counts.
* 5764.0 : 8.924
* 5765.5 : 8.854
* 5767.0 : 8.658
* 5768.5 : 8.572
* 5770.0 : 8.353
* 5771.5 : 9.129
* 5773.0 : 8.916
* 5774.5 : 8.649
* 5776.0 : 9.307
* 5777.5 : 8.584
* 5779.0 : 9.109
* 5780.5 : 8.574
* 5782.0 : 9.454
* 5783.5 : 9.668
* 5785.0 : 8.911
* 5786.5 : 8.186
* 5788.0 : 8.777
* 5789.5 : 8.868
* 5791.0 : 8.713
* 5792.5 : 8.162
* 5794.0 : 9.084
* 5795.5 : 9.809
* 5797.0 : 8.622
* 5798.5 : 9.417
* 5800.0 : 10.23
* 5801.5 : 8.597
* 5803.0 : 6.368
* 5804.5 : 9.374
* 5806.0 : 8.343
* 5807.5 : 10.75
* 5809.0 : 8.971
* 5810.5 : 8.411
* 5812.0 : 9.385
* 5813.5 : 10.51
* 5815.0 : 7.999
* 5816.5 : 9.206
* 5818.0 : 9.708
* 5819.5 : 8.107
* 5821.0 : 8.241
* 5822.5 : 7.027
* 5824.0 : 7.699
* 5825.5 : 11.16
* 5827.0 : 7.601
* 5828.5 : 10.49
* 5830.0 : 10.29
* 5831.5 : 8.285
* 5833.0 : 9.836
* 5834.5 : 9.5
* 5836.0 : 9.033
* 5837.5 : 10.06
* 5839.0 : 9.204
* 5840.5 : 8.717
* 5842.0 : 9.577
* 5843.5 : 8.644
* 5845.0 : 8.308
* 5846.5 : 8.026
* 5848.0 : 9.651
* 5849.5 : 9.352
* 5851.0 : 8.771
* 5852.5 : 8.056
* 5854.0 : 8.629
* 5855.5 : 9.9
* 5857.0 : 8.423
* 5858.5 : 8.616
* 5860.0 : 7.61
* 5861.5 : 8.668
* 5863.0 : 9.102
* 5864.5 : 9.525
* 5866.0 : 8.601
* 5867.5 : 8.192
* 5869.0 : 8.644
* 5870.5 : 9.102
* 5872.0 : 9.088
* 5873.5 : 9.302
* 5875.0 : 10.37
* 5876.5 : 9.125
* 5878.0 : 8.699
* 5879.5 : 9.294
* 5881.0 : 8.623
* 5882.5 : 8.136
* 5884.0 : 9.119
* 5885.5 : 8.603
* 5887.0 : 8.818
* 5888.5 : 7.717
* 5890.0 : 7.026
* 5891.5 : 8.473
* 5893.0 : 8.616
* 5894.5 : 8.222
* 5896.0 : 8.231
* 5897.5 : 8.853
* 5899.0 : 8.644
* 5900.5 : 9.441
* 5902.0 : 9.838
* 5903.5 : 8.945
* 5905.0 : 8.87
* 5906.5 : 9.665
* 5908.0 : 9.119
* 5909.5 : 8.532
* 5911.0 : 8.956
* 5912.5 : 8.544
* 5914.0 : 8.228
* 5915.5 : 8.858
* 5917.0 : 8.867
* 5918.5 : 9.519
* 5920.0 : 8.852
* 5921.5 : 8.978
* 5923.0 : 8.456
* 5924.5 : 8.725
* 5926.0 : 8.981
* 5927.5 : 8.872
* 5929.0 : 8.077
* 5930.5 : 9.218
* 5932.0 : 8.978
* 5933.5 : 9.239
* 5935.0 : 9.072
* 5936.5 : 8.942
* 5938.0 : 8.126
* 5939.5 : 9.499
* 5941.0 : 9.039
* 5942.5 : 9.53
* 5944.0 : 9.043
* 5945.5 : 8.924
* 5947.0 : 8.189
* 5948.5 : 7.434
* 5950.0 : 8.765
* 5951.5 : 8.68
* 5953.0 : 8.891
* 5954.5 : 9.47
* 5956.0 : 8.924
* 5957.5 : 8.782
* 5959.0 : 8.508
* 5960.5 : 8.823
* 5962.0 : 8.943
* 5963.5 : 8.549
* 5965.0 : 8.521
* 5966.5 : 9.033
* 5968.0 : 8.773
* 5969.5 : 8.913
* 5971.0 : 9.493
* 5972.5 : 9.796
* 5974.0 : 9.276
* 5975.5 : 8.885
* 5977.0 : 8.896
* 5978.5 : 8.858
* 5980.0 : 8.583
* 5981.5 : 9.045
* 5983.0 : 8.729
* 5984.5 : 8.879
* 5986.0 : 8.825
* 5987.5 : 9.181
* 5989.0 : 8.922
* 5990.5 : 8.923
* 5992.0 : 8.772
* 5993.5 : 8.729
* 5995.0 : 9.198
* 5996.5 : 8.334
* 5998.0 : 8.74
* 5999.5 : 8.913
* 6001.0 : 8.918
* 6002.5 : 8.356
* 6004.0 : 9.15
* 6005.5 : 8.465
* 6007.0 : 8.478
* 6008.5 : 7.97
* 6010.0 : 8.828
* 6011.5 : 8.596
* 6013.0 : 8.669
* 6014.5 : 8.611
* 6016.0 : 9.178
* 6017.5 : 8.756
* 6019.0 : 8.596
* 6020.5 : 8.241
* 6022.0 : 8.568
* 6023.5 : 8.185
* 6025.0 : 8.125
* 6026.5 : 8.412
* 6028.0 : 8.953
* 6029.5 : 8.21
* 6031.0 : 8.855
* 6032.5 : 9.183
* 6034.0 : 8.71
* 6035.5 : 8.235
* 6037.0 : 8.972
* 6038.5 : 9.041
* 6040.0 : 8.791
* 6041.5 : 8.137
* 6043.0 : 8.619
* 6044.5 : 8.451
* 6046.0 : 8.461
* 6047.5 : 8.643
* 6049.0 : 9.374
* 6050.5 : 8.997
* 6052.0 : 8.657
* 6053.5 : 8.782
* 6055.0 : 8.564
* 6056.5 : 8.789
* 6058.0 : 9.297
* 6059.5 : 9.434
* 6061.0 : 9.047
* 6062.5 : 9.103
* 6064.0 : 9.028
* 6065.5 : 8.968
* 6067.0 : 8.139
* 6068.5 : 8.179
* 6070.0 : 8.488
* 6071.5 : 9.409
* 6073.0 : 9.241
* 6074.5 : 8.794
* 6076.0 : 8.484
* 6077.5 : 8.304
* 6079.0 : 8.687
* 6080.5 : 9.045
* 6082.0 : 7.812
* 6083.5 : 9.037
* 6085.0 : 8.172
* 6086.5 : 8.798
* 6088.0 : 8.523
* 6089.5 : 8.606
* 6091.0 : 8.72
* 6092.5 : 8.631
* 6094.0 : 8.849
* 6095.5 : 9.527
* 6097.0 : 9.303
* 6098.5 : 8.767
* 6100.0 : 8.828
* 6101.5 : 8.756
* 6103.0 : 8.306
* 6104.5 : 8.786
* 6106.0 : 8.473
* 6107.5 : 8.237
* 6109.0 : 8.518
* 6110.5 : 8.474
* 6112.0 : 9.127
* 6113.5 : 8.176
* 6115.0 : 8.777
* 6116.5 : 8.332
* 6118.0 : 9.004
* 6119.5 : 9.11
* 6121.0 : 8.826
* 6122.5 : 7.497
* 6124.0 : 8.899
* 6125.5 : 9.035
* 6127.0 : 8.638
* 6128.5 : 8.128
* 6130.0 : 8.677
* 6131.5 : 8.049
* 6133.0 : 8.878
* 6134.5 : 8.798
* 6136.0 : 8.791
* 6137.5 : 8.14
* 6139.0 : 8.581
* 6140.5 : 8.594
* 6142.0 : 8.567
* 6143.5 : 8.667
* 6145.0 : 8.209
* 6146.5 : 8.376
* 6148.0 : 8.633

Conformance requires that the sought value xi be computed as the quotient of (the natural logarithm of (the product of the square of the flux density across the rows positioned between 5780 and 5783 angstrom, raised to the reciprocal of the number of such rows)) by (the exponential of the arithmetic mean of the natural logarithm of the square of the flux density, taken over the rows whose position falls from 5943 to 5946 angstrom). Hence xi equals 0.054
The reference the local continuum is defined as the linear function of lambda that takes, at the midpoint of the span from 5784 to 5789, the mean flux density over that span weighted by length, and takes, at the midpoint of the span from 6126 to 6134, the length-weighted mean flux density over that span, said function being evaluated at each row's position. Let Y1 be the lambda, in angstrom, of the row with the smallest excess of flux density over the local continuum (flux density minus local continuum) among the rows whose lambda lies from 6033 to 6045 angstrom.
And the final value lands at 6041.5 angstrom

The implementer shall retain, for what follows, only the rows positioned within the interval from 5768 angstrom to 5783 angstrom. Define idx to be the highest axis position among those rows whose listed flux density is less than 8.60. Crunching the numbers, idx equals 5780.5 angstrom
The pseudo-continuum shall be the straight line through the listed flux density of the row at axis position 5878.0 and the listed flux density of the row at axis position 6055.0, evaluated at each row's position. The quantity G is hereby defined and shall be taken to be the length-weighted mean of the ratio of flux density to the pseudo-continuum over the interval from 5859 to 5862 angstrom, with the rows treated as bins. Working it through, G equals 0.93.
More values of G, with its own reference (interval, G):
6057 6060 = 1.09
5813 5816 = 1.05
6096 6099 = 1.07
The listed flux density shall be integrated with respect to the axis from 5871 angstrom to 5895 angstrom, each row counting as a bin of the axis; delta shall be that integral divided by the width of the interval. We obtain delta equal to 8.71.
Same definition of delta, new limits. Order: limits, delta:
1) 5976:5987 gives 8.84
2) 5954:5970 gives 8.83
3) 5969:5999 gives 8.95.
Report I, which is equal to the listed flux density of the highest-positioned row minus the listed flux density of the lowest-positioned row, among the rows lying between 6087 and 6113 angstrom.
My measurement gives 0.6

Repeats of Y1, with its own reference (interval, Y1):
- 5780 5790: 5786.5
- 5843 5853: 5846.5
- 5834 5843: 5840.5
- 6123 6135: 6131.5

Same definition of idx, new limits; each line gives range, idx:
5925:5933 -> 5929.0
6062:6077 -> 6076.0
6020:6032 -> 6029.5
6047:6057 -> 6055.0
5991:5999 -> 5996.5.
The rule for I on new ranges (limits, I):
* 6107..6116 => 0.5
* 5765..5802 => -0.3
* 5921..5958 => -0.2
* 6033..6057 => 0.1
